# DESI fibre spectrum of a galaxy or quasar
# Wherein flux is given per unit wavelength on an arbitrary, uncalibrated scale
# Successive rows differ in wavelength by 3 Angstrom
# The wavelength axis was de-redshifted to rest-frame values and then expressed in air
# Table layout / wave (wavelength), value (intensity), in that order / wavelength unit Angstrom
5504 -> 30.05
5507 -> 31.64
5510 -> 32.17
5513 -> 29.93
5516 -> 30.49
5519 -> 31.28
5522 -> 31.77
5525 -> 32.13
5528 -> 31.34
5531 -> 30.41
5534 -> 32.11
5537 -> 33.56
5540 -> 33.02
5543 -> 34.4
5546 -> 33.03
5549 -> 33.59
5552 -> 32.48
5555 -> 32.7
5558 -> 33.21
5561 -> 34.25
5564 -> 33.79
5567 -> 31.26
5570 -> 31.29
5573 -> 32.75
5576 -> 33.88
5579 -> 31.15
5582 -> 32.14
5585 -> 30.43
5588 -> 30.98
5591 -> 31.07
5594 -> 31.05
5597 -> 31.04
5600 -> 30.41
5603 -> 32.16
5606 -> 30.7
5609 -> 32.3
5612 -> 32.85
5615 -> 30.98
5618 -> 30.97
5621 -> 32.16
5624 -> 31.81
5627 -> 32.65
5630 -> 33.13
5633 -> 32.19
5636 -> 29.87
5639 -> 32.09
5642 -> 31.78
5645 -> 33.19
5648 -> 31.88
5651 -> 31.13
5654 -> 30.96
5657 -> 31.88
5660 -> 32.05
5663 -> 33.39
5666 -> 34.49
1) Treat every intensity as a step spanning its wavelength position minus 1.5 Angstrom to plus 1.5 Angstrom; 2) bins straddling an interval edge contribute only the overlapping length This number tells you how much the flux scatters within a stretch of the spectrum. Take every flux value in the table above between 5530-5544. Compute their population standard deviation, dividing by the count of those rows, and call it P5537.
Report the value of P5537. 1.4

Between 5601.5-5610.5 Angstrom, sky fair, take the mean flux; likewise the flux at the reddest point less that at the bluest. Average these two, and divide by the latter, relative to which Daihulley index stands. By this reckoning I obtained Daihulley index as 114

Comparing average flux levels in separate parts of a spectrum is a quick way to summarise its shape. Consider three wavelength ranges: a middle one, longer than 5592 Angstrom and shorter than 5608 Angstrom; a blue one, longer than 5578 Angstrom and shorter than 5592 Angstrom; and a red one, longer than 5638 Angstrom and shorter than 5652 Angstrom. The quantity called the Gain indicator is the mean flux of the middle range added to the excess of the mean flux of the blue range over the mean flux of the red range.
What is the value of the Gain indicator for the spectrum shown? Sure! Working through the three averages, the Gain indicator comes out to 30.2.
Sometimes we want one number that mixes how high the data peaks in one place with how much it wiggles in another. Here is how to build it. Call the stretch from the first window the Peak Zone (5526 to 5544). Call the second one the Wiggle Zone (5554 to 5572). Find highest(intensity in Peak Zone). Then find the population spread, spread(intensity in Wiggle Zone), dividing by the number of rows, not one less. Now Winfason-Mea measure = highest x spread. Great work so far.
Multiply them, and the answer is 39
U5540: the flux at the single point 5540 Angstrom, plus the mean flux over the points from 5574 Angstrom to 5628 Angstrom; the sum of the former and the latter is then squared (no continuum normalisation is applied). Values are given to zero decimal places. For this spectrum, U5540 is 4175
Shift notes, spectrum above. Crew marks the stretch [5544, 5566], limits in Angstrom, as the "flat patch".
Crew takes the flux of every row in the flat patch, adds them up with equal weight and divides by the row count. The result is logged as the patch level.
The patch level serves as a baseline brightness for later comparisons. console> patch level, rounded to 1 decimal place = 33.3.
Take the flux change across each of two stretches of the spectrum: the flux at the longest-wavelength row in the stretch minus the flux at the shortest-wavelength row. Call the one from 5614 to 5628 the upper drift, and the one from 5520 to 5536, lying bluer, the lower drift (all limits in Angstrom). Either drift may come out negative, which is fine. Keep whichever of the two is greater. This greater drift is 1.7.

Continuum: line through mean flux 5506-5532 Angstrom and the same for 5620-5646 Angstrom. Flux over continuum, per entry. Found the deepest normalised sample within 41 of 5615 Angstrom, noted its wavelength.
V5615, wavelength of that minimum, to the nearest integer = 5636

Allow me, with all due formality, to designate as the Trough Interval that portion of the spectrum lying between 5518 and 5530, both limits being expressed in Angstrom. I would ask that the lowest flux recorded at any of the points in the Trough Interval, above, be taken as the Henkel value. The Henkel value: 31.28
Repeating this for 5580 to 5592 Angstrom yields 30.43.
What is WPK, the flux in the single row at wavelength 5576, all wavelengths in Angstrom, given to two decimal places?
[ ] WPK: 33.88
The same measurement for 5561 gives 34.25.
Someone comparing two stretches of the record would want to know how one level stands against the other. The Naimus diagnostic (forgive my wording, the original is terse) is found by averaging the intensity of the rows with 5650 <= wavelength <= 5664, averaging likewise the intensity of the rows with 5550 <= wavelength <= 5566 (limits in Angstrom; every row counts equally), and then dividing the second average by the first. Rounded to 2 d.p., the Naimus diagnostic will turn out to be 1.04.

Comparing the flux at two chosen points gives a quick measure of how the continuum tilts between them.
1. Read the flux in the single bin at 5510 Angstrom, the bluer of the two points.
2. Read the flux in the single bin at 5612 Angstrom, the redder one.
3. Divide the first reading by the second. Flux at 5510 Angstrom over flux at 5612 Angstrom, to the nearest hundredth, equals 0.98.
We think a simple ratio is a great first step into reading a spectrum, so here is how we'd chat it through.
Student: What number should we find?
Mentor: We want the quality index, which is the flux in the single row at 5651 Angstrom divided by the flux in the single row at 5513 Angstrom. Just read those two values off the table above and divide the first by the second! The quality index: 1.04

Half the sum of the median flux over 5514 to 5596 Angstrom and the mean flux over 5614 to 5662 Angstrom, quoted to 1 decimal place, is 32.0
